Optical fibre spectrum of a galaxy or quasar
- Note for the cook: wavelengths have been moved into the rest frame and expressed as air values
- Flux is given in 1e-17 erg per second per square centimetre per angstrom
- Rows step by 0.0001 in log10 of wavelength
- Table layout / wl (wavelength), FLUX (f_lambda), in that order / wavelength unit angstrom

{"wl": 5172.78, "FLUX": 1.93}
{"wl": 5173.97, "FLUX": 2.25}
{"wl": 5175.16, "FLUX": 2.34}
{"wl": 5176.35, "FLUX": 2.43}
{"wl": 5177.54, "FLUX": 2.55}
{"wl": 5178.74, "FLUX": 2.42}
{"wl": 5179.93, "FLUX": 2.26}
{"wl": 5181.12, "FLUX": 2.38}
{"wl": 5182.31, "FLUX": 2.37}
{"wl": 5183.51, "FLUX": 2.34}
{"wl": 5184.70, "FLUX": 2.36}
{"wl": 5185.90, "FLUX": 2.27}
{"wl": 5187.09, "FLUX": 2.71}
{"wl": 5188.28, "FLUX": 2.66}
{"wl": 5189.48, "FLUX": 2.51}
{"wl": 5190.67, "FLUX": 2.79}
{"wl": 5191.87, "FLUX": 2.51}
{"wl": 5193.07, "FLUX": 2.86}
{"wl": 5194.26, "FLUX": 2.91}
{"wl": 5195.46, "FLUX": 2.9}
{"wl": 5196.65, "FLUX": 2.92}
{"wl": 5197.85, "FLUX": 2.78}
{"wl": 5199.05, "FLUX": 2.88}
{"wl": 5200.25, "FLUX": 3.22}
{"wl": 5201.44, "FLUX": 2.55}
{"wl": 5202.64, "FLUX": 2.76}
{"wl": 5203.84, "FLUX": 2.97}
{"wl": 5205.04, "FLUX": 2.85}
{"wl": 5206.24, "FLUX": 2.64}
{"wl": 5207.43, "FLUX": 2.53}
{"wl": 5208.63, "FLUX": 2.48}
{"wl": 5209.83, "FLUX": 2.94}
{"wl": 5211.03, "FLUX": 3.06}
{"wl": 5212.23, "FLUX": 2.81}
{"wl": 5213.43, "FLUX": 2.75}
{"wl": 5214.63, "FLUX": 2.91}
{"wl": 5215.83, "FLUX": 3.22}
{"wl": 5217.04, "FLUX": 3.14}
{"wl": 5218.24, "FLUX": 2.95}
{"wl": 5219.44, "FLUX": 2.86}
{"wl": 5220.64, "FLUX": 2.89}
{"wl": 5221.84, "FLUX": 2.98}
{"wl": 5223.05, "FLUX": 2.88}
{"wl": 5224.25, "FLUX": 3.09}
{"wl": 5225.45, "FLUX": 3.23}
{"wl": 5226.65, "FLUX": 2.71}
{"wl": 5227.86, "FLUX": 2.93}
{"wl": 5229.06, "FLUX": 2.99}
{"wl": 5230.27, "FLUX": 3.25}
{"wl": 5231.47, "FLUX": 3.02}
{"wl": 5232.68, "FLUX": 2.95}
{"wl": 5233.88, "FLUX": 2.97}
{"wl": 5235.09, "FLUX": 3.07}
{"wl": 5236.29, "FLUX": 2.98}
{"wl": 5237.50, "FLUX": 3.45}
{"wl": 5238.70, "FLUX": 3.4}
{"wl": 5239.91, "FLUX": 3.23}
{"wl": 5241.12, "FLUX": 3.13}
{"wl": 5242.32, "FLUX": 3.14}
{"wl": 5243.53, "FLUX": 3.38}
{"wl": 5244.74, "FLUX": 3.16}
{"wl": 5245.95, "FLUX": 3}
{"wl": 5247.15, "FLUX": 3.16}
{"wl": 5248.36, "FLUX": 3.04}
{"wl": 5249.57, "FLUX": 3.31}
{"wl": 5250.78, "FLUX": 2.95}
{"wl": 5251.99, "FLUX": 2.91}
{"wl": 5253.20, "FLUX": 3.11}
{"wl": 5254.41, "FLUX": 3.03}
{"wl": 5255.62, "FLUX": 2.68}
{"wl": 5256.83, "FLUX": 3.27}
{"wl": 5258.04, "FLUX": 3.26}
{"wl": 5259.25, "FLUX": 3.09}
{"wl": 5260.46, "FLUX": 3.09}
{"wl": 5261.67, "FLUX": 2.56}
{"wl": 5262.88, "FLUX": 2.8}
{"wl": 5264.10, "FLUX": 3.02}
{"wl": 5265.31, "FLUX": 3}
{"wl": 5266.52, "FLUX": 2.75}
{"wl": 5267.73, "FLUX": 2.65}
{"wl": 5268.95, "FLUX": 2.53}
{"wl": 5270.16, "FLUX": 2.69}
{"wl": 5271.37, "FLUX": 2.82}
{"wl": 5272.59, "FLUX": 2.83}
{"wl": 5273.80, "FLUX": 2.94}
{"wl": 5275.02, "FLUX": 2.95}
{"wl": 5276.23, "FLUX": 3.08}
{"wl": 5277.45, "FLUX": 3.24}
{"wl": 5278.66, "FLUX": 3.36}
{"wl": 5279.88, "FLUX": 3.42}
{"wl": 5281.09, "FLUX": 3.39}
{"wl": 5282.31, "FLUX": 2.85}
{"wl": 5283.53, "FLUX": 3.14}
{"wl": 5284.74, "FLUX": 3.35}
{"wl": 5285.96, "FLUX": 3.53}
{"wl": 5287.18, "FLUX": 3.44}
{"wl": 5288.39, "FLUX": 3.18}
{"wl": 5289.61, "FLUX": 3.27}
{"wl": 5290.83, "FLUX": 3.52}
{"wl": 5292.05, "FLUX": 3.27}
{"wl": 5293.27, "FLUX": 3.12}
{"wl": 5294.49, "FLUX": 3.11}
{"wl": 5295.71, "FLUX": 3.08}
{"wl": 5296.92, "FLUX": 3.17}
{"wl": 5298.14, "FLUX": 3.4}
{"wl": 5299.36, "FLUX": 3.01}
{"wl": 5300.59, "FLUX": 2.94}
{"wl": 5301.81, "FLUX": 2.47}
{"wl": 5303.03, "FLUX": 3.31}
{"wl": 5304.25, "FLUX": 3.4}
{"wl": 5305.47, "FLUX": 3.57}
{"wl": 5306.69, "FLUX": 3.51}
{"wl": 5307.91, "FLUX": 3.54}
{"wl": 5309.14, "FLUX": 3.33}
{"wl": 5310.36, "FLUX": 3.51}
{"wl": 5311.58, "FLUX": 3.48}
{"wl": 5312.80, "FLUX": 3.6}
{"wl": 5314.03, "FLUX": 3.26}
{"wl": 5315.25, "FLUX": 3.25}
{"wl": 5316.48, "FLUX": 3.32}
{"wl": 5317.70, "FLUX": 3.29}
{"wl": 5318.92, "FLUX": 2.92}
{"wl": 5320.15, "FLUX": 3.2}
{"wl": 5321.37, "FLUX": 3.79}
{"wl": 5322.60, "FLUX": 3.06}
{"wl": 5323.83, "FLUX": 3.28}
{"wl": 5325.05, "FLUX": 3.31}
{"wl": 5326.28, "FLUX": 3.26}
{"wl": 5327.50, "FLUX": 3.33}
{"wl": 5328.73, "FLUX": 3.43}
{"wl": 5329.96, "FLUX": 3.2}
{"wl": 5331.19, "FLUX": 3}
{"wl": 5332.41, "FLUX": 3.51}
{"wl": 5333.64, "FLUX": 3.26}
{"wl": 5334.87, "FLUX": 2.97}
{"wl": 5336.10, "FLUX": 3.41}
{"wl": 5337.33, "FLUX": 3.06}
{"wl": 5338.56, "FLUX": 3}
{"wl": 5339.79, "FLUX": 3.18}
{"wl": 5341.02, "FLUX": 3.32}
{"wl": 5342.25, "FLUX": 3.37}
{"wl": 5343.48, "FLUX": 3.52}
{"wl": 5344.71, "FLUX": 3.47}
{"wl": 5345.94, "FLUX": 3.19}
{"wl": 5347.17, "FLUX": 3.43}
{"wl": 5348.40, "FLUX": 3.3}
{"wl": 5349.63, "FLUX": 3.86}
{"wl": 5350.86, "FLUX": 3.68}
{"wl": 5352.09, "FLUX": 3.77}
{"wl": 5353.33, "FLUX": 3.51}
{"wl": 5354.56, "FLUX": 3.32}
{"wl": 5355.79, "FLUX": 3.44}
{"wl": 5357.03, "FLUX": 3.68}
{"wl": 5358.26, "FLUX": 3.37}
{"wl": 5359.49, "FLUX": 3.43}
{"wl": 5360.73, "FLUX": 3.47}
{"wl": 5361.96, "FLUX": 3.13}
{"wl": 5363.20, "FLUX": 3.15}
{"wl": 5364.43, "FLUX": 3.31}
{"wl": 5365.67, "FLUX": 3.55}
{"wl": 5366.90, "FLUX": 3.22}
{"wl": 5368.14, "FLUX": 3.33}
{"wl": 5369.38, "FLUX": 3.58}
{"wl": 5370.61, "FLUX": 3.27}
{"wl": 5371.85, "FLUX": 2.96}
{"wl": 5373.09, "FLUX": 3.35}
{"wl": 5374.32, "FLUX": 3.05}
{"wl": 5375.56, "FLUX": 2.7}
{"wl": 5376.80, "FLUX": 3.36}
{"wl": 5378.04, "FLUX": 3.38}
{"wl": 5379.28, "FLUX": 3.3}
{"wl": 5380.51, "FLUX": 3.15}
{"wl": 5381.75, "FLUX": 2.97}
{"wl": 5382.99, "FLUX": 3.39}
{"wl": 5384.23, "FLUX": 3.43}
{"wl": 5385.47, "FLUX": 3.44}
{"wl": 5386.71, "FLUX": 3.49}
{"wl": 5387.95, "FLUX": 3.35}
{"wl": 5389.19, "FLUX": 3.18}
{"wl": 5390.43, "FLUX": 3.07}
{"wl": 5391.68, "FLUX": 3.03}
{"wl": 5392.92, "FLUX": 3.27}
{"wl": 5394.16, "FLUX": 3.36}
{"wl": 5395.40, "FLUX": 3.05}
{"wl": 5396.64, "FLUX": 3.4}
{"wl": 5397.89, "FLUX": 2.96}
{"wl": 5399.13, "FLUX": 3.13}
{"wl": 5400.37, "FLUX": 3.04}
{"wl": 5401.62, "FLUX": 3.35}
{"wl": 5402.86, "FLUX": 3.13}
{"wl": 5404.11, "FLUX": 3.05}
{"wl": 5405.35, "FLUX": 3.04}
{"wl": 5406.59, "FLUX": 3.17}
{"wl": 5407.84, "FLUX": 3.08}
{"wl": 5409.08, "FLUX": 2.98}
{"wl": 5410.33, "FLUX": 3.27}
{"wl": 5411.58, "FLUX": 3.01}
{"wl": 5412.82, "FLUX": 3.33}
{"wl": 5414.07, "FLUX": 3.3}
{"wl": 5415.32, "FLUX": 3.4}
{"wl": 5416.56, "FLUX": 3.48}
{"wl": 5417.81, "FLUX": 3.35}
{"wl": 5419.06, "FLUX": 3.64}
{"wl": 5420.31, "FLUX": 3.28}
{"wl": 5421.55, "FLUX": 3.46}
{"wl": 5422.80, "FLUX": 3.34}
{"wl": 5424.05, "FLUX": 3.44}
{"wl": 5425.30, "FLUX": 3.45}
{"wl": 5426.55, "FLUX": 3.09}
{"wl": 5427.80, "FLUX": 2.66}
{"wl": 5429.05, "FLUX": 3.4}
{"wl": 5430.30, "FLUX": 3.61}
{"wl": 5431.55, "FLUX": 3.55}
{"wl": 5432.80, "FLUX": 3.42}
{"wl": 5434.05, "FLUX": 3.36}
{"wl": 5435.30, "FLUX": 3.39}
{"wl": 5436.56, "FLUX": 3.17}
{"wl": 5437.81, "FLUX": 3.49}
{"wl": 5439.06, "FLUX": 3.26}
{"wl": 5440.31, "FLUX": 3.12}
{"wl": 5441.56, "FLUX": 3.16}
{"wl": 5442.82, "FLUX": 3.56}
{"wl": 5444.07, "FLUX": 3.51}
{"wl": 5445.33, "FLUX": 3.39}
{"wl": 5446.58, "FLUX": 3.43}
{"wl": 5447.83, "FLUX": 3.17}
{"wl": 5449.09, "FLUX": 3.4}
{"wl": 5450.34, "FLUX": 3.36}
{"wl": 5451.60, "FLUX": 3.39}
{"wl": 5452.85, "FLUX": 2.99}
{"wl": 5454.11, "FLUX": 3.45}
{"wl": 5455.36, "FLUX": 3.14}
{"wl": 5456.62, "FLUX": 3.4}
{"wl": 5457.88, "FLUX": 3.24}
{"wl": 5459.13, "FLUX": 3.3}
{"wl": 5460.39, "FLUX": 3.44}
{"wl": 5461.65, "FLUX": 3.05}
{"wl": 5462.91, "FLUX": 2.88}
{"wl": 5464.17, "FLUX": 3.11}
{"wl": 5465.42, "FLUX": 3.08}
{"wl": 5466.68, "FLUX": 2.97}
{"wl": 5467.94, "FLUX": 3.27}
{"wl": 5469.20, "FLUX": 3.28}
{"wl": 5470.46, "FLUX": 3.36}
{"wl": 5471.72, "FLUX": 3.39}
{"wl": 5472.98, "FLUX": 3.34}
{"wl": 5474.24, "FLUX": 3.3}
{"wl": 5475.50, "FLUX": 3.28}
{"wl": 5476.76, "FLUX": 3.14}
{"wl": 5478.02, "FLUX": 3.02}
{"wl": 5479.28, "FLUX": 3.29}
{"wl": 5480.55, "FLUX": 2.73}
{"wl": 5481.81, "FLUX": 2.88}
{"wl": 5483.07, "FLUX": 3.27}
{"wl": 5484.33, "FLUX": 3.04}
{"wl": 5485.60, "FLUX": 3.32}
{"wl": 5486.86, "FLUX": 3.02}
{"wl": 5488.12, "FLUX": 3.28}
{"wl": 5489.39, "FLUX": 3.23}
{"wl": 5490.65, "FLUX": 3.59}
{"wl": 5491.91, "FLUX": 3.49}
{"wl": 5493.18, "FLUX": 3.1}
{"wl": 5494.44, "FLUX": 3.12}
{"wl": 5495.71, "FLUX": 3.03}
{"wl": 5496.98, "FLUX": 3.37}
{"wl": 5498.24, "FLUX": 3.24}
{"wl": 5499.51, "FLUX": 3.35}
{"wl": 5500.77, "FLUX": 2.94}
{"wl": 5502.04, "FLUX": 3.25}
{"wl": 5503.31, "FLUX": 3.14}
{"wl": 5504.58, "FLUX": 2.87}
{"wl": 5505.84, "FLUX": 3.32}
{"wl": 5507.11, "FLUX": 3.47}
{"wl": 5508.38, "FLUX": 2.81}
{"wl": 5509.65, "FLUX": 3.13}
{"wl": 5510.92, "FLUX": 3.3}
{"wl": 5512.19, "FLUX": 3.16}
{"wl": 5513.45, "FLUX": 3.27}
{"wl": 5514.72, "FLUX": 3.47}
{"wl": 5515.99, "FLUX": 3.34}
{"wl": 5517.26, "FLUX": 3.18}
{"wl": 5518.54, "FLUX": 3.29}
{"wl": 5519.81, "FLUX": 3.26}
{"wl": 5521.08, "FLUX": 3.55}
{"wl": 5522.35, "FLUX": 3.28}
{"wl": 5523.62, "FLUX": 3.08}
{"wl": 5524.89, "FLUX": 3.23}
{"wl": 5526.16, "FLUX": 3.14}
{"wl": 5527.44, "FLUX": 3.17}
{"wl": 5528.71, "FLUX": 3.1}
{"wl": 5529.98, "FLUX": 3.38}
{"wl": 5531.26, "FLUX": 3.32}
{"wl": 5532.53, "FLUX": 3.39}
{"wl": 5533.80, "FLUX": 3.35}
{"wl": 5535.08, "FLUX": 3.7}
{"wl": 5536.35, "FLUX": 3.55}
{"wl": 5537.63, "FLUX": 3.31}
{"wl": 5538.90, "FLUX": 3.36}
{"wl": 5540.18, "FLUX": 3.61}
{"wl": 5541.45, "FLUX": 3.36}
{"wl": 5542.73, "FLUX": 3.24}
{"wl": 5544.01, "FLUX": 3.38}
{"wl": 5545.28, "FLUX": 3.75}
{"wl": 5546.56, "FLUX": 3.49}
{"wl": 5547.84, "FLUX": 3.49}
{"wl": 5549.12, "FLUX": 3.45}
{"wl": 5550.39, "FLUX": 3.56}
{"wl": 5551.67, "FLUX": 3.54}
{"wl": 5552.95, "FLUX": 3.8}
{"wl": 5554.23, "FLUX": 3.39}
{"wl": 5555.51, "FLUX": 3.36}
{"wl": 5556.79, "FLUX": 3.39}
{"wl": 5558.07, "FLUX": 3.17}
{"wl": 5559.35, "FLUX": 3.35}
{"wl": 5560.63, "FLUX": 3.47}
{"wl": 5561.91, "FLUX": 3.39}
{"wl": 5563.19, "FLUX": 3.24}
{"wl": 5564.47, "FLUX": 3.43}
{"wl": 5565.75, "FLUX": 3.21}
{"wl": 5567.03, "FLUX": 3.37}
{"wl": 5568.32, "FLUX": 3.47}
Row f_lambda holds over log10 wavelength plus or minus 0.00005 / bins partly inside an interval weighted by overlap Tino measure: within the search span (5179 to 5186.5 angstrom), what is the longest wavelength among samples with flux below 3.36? 5185.90 angstrom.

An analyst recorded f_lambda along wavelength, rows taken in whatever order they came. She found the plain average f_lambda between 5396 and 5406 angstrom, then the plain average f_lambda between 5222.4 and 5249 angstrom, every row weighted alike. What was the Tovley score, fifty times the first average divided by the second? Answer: 50.6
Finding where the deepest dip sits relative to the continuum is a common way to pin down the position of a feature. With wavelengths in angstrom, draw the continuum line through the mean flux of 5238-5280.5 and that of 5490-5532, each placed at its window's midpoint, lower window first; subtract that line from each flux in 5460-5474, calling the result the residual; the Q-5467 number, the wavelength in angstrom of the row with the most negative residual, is 5462.91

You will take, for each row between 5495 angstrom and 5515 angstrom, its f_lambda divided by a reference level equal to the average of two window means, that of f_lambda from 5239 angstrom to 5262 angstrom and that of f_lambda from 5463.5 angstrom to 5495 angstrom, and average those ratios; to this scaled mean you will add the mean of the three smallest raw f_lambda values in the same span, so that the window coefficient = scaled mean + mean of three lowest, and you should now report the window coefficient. 3.89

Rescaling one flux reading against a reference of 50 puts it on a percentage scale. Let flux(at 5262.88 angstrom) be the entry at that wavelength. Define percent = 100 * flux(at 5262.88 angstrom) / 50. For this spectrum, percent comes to 5.6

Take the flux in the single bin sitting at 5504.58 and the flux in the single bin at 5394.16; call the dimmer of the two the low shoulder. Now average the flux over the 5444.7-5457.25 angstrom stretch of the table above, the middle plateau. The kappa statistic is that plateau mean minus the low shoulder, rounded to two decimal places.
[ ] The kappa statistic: 0.44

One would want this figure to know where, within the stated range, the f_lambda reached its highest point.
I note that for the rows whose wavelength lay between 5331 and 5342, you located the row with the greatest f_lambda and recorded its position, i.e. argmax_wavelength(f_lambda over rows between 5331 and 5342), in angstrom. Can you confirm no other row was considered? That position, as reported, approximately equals 5332.41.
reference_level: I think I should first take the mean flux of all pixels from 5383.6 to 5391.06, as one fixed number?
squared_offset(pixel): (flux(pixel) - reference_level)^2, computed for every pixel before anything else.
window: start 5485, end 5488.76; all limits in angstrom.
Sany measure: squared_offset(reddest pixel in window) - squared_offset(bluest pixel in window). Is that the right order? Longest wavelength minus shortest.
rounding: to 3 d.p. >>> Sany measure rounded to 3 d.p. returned 0.002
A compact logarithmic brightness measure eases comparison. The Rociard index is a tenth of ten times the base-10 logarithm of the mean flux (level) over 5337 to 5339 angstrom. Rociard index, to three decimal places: 0.481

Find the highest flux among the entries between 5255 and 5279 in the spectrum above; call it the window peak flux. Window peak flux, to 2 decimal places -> 3.36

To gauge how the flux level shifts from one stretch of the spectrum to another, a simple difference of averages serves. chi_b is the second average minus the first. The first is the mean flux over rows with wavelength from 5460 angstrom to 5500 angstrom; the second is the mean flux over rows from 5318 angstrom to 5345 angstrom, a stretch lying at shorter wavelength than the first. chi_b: 0.1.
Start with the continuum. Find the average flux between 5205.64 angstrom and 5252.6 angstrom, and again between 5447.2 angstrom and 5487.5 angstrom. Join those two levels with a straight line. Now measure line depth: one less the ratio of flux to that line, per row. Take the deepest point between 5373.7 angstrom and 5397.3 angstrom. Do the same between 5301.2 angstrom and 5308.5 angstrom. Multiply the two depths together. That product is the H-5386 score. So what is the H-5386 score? 0.027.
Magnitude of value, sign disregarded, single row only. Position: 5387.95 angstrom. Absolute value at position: 3.35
